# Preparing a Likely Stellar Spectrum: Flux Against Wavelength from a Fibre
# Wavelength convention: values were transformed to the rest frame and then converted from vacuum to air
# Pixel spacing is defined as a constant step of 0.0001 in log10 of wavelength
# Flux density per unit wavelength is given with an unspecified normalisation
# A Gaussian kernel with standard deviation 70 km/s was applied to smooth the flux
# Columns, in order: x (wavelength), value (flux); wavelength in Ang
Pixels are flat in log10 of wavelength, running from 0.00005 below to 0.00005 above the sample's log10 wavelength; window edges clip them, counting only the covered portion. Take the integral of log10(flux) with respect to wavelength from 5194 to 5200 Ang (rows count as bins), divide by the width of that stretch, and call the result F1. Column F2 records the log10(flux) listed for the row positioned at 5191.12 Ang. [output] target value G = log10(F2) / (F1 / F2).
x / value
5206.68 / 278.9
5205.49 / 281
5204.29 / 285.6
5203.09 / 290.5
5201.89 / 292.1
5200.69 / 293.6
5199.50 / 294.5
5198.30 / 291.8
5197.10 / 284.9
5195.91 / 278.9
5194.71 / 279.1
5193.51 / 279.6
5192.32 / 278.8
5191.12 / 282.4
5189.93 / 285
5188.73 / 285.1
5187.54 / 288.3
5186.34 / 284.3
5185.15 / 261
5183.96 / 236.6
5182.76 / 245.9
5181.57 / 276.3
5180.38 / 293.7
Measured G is 0.389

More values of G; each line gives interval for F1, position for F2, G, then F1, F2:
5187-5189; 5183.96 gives 0.362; 2.46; 2.37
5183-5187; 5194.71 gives 0.394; 2.41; 2.45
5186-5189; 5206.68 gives 0.387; 2.46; 2.45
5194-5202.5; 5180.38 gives 0.394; 2.46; 2.47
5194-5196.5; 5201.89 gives 0.396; 2.44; 2.47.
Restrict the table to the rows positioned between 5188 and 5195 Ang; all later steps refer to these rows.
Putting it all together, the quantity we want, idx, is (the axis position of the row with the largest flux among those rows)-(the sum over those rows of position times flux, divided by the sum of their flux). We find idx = -3.0 Ang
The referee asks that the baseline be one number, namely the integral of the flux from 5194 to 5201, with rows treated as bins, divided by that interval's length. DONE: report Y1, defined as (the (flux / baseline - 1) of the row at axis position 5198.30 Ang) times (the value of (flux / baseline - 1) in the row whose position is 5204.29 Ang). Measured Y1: -0.0001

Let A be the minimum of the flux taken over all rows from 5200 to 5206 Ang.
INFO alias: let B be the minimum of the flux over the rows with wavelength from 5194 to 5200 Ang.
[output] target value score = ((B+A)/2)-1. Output 279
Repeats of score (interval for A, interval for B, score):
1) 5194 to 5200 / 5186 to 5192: 280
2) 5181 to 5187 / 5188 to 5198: 257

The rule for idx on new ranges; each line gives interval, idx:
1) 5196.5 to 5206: -1.8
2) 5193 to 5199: 2.4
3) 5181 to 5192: 1.1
